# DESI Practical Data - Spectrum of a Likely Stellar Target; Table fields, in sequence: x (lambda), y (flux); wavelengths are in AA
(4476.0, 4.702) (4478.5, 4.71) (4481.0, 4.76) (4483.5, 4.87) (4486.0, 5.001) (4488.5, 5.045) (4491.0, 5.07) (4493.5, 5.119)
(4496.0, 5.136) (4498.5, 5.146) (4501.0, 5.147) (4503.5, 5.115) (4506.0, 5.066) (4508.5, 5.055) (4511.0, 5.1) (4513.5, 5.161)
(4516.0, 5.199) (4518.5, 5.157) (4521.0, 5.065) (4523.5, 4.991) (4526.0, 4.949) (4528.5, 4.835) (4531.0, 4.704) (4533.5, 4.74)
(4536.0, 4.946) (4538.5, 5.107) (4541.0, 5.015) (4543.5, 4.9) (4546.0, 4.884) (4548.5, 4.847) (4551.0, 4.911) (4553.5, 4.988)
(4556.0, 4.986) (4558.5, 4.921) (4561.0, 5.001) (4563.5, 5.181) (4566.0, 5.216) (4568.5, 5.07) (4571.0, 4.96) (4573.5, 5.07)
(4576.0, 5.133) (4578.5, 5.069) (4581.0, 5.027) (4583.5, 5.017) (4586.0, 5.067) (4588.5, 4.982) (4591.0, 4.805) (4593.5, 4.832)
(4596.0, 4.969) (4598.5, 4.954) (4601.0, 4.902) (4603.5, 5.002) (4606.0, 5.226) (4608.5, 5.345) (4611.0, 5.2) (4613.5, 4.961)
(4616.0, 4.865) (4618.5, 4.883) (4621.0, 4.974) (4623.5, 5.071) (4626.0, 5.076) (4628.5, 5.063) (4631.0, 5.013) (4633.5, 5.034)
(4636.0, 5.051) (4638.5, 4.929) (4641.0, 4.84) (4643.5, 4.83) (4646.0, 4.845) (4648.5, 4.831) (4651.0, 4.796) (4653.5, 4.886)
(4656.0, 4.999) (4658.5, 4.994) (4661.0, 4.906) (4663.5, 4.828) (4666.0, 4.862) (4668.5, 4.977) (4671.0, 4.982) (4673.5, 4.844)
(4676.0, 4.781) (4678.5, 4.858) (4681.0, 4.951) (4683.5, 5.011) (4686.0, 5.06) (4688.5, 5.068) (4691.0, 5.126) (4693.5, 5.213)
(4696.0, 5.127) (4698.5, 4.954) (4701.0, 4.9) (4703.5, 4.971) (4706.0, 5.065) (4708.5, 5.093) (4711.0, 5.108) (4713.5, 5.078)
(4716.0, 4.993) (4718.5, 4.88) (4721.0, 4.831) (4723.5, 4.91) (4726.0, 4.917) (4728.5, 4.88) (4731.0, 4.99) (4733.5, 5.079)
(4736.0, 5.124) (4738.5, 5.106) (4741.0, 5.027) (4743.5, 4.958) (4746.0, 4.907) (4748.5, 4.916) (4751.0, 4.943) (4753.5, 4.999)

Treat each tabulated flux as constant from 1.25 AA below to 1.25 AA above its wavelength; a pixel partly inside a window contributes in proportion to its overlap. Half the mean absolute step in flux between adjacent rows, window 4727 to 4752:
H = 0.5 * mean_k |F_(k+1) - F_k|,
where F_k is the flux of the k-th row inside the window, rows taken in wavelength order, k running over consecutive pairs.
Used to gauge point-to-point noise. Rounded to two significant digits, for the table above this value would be 0.028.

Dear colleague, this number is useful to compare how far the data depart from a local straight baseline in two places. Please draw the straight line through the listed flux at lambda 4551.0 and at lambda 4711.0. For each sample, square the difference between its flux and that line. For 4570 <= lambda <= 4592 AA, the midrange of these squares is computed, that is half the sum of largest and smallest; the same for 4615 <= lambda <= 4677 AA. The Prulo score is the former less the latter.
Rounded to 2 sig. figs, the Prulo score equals -0.022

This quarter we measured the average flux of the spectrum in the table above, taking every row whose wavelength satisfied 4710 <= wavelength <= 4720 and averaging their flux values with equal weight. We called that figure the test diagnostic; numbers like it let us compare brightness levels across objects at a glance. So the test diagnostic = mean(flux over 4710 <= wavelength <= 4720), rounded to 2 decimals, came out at 5.01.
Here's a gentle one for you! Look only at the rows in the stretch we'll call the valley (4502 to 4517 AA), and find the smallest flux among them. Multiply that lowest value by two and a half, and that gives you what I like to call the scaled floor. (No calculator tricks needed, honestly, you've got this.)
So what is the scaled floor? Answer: 12.6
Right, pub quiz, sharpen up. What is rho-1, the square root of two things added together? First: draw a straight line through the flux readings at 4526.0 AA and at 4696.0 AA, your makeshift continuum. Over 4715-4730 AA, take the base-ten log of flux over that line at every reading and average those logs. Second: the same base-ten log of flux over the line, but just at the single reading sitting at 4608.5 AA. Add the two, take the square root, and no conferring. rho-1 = 0.064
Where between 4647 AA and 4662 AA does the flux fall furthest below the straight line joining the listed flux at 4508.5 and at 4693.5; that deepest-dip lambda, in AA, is 4651.0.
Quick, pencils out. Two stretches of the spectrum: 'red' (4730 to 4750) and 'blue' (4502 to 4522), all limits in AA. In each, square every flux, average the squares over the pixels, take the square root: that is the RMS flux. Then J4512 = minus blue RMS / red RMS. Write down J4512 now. -1.02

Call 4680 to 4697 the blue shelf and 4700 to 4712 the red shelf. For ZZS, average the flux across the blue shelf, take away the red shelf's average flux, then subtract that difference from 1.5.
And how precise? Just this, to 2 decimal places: 1.45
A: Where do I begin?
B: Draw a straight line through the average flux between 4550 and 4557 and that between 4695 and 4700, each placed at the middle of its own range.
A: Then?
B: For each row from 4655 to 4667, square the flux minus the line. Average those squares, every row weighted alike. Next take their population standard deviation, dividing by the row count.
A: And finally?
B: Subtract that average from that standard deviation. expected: -0.001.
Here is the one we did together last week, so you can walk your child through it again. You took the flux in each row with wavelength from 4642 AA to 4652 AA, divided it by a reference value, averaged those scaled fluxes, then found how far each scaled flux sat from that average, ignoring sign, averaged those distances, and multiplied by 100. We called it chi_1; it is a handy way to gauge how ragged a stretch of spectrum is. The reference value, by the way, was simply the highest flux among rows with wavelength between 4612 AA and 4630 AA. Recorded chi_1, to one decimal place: 0.3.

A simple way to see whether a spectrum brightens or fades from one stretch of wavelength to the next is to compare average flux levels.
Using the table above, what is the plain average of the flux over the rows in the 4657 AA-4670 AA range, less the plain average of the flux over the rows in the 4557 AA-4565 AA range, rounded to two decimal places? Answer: -0.12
